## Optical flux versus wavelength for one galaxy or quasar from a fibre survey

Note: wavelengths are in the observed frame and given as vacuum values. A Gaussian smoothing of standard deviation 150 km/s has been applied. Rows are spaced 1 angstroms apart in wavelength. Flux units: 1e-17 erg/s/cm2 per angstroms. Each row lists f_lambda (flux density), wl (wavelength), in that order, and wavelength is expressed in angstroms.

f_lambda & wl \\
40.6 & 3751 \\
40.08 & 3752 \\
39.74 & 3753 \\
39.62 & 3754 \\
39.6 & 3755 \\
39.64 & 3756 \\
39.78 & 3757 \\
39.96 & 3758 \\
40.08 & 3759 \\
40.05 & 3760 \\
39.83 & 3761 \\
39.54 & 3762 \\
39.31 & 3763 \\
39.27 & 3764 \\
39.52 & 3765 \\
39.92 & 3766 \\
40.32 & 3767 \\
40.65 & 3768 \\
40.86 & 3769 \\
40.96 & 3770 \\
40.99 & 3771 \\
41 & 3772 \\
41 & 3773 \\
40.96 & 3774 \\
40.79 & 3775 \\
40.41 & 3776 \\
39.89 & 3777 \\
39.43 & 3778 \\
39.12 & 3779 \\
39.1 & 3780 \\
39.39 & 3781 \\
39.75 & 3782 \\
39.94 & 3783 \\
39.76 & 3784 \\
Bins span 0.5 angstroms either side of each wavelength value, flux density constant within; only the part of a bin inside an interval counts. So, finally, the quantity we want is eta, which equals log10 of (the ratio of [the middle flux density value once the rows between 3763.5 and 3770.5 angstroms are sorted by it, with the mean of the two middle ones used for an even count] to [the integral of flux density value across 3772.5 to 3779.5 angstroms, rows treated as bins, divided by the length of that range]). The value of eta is 0.0010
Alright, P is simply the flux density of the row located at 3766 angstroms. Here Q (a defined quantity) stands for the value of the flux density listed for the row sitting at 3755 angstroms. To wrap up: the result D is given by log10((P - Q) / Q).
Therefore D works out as -2.09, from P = 39.92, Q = 39.6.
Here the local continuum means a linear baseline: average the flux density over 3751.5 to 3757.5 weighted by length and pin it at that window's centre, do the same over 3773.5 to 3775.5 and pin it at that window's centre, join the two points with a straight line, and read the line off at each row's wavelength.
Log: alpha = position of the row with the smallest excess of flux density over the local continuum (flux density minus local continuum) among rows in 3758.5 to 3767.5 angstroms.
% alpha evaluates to 3764 angstroms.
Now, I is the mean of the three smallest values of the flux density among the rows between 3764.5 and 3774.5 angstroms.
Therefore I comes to 39.9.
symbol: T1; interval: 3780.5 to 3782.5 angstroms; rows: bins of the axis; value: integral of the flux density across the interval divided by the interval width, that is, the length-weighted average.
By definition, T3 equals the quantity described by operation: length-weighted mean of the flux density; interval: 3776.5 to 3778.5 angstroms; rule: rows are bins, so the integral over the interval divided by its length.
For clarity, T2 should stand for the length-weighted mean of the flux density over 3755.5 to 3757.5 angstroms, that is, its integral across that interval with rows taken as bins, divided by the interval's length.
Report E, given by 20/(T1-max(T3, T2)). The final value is -143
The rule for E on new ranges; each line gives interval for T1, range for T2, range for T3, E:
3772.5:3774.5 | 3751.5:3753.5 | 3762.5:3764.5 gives 19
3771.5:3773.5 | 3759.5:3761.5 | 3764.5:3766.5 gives 19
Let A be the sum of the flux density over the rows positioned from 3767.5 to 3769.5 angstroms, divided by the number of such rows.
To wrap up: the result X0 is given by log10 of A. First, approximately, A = 40.8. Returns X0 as 1.610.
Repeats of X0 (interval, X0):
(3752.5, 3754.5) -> 1.599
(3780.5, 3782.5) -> 1.597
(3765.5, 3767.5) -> 1.603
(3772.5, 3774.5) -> 1.613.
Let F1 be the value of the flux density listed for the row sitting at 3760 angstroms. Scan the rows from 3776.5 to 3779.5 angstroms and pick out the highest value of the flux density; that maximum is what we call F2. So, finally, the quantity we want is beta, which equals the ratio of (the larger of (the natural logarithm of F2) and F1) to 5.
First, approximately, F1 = 40.05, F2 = 39.89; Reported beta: 8.01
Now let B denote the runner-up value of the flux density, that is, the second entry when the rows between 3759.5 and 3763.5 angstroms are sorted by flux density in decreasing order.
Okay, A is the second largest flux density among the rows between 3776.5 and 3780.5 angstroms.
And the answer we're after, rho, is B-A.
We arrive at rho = 0.40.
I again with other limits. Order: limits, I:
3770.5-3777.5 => 40.4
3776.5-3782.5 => 39.2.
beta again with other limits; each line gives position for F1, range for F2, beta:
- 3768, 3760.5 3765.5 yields 8.13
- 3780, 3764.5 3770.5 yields 7.82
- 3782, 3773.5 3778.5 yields 7.95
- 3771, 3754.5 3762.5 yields 8.20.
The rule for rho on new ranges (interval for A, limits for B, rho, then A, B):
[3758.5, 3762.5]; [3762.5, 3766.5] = -0.53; 40.05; 39.52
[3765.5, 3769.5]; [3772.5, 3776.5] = 0.31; 40.65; 40.96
